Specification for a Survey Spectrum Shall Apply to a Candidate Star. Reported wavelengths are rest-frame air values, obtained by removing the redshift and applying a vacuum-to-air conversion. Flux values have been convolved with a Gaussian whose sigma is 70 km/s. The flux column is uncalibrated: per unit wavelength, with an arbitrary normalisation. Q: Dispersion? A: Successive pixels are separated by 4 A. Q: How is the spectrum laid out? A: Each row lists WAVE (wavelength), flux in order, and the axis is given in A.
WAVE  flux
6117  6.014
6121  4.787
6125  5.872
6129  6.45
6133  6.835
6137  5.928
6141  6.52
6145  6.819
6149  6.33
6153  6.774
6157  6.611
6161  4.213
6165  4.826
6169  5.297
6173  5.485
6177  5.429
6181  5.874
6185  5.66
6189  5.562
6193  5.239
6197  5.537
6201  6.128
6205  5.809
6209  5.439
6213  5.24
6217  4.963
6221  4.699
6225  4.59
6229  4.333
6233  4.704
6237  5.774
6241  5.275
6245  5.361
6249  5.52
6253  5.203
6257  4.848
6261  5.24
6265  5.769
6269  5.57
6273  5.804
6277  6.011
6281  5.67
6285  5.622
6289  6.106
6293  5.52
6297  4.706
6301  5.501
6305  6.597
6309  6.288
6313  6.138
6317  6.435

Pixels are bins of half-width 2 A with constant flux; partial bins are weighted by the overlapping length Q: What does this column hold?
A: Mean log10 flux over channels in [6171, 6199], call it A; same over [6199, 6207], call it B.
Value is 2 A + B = 2.26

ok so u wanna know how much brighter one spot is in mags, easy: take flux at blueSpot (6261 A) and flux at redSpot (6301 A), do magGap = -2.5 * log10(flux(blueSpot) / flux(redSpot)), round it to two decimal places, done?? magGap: 0.05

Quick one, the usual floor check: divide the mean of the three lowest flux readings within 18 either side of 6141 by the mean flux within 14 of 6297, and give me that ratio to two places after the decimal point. 1.05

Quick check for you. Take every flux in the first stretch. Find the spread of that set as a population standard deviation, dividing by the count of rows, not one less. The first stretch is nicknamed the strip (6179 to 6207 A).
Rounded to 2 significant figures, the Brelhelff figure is 0.26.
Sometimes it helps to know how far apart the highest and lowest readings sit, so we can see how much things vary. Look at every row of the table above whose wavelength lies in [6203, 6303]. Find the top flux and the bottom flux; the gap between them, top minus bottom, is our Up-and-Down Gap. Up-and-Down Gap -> 1.8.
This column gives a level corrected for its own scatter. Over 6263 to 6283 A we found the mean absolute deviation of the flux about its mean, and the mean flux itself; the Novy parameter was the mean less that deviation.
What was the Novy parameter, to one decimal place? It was 5.6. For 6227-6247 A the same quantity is 4.6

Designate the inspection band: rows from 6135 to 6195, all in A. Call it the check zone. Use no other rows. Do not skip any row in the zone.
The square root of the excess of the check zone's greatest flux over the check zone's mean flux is 1.02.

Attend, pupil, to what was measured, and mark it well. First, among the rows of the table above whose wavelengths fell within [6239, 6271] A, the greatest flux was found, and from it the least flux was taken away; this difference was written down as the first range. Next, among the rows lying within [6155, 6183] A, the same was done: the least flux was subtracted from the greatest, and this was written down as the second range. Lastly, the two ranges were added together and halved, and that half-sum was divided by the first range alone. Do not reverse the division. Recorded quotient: 1.8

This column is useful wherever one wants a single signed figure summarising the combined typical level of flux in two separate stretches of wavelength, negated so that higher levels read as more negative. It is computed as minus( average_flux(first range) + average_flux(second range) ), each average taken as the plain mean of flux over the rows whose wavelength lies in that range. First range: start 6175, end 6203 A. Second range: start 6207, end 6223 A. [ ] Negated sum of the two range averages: -10.7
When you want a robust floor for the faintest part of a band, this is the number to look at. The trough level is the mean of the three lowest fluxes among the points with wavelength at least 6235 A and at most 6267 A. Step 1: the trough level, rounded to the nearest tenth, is 5.1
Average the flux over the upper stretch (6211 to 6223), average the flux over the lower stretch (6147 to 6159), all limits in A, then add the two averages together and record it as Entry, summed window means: 11.5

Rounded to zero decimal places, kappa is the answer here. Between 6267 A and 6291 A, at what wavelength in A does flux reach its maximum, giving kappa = 6289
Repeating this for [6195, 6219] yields 6201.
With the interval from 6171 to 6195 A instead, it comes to 6181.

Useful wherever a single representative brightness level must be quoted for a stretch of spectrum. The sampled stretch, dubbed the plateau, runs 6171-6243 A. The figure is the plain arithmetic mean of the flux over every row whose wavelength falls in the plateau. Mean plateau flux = 5.32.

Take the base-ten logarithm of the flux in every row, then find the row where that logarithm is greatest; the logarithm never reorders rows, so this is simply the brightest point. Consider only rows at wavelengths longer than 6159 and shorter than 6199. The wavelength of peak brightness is 6181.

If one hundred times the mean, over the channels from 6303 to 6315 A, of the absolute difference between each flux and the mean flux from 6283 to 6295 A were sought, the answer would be 59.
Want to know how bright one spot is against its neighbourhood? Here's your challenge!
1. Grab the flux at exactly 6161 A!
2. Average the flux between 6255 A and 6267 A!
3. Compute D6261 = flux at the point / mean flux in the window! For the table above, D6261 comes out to 0.80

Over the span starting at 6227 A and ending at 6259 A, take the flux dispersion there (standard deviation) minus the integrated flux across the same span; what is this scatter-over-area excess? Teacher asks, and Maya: -164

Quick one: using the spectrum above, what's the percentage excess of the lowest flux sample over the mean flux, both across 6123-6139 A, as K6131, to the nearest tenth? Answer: -6.4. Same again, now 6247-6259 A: -6.6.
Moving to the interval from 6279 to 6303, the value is -14.8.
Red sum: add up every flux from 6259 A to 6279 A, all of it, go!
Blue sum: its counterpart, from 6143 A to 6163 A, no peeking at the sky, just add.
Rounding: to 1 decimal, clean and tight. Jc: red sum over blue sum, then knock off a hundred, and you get -99.1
